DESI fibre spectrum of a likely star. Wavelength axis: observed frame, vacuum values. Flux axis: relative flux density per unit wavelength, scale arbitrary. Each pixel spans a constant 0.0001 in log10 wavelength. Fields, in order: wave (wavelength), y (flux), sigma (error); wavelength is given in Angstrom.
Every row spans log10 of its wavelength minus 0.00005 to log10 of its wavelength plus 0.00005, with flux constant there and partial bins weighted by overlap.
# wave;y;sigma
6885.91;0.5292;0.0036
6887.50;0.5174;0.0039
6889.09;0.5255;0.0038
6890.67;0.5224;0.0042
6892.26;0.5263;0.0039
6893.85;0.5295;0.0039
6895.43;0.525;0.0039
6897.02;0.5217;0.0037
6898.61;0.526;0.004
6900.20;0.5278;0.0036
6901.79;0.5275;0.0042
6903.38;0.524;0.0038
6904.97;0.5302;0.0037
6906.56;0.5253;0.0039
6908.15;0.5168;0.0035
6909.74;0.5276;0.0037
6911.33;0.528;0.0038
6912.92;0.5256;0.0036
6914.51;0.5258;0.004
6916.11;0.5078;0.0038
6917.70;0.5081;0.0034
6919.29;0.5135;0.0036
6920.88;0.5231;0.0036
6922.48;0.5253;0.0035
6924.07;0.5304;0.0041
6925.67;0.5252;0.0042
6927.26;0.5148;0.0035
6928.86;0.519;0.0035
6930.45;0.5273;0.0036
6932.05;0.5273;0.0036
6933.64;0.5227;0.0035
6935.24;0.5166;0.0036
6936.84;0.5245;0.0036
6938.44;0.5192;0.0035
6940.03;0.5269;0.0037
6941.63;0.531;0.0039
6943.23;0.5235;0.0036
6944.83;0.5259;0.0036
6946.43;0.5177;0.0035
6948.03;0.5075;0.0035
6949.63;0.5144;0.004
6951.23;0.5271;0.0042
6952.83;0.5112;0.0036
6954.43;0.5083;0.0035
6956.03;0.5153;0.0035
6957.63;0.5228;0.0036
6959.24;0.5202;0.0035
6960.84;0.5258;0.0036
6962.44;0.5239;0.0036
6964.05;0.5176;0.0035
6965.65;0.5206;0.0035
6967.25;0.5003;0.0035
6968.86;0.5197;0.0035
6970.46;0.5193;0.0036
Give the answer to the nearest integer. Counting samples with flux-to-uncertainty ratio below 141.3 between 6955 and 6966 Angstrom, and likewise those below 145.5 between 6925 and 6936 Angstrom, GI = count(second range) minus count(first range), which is 2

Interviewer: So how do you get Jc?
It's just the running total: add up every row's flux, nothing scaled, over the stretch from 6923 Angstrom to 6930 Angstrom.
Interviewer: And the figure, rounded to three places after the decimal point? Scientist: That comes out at 2.089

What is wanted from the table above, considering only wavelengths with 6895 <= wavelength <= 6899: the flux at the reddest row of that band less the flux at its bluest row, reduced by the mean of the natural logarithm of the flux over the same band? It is 0.647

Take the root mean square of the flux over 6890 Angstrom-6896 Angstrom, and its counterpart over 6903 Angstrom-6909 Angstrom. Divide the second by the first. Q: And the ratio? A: 0.997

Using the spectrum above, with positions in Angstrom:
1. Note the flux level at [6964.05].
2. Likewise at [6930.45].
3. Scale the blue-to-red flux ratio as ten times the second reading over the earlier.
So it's 10.19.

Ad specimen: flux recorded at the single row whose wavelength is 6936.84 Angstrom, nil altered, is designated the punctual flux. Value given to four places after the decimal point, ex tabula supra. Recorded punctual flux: 0.5245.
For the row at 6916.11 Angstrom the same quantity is 0.5078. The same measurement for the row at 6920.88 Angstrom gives 0.5231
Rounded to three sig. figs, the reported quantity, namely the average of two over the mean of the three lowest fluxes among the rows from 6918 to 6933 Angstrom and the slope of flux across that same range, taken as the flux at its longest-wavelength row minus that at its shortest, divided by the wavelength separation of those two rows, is 1.94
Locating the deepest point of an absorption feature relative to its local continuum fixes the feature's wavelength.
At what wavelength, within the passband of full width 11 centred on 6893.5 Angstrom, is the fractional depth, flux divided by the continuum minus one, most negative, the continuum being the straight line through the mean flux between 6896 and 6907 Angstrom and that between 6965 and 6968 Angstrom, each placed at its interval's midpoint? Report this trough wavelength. 6890.67 Angstrom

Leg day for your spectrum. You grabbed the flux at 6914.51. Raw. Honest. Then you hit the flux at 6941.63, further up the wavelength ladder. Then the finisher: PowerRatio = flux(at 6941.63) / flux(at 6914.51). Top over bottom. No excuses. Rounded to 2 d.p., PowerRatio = 1.01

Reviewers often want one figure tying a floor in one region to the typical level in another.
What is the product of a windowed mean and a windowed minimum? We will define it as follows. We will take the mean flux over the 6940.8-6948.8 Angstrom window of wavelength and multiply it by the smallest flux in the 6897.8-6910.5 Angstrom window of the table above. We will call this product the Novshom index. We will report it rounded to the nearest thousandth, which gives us 0.269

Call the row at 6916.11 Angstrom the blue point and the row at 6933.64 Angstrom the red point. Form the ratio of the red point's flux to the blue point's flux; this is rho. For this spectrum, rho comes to 1.03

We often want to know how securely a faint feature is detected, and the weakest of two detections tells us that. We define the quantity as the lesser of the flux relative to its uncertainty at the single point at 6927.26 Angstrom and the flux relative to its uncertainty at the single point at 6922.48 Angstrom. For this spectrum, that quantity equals 147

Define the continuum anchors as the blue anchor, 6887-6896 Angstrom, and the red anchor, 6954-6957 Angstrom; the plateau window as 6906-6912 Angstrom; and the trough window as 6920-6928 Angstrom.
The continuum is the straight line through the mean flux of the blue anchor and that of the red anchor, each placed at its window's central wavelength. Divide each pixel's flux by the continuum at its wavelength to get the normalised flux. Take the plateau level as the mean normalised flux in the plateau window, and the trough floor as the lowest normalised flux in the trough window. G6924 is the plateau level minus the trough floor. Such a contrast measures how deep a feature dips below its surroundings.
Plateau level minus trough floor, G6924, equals 0.012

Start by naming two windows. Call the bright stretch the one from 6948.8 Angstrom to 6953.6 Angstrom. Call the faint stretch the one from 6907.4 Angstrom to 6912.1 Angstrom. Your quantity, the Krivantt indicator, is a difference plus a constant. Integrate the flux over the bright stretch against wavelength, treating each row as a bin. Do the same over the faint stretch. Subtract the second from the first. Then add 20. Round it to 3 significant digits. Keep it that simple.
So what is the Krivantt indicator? 20.0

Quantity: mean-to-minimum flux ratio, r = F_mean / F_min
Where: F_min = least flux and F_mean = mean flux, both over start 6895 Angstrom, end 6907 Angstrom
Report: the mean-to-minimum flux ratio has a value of 1.01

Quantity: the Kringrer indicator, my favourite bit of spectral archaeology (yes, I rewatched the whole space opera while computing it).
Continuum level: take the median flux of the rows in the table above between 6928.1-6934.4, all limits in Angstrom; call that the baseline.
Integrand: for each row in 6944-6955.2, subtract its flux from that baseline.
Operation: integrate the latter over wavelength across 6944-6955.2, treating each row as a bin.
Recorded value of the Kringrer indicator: 0.10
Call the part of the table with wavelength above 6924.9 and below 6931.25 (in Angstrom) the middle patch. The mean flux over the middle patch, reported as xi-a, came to 0.522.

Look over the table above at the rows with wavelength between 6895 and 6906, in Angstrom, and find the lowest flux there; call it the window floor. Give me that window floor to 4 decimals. 0.5217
